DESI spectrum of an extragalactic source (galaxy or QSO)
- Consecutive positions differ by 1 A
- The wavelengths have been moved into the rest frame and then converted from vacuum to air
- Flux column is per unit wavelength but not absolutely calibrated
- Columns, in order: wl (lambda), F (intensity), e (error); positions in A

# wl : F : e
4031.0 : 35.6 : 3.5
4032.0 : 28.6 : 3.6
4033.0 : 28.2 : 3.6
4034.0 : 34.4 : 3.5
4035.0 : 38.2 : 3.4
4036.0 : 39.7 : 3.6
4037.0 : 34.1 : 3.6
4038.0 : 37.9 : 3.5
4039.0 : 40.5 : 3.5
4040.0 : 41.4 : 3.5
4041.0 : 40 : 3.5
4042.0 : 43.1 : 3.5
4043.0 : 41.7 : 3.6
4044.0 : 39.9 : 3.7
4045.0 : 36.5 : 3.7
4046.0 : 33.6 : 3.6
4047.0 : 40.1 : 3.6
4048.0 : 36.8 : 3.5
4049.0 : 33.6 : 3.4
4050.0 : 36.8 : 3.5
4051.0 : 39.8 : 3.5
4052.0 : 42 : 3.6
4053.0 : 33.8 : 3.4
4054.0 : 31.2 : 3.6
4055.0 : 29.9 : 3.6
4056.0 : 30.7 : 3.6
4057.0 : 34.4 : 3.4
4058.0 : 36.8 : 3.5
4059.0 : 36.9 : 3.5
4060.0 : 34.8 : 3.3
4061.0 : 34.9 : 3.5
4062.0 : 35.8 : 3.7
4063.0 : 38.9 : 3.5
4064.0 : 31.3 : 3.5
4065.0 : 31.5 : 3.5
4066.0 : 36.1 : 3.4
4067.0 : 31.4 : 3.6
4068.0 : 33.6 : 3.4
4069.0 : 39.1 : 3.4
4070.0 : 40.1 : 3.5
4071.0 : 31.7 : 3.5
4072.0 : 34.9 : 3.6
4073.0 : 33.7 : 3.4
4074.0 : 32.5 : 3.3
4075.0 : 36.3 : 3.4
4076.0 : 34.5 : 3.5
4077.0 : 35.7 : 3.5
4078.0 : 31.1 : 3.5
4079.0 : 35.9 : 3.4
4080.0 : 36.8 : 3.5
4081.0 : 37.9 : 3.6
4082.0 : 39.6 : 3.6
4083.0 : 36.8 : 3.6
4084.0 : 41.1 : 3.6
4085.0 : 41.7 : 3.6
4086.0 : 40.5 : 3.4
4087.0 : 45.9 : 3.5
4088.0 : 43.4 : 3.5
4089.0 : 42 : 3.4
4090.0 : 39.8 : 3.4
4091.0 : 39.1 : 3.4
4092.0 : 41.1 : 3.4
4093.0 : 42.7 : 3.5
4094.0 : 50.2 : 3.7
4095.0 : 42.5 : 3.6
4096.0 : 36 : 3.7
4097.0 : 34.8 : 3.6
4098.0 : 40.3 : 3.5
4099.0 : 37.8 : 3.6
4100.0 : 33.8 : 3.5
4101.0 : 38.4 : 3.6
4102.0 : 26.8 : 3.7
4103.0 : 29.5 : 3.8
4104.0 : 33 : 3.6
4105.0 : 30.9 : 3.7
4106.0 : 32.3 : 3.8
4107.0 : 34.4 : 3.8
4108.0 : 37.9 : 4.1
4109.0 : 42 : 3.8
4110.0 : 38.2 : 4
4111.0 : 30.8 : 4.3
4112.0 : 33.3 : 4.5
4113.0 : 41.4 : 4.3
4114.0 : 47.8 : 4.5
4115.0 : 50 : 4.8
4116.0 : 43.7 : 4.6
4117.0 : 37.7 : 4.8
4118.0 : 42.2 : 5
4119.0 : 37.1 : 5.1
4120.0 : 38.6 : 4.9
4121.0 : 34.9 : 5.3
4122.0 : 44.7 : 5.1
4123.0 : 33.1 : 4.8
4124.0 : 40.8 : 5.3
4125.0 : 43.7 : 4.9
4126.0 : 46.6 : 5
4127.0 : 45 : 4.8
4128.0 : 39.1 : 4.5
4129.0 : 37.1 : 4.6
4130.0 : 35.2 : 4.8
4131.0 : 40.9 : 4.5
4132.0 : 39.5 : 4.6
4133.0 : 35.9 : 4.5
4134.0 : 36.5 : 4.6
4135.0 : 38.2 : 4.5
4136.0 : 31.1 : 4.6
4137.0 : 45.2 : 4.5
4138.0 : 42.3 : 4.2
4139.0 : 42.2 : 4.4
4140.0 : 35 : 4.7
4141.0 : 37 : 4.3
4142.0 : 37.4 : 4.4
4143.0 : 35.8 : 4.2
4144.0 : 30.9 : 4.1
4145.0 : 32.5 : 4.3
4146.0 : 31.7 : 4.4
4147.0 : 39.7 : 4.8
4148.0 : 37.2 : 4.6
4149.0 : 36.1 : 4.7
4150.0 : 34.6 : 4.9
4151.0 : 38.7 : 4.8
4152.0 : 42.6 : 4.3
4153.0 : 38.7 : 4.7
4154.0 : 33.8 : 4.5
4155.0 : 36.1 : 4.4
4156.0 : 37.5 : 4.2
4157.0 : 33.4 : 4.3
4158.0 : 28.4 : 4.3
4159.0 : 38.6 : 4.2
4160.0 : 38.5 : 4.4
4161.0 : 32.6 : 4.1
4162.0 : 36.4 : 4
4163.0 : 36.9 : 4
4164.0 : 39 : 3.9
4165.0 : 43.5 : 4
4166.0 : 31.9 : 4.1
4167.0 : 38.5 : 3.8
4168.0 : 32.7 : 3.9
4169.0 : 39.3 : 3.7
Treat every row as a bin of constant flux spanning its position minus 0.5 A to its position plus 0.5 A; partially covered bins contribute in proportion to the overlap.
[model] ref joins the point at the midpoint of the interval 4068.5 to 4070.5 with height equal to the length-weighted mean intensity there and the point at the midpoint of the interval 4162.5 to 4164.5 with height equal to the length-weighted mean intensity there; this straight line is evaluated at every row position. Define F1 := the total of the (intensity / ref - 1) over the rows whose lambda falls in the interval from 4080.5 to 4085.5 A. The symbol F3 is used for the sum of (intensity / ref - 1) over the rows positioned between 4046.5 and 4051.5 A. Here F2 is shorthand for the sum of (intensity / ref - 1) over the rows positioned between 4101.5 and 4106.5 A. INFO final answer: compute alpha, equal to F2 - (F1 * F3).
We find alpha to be -1.09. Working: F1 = 0.01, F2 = -1.1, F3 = -0.3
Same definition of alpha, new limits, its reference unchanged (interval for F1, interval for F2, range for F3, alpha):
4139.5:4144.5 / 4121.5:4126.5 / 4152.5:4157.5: 0.29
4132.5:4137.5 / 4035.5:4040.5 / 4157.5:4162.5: -0.24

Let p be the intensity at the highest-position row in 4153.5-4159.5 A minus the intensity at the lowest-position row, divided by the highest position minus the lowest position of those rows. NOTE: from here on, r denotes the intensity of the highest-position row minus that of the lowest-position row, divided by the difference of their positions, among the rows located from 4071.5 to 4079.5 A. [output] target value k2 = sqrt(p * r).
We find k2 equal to 0.4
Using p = 1.0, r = 0.1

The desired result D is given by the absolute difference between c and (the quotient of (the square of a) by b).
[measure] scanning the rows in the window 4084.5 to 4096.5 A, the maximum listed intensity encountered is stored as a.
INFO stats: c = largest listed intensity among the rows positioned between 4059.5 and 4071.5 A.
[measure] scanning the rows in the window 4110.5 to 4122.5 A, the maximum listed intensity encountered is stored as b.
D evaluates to 10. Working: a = 50.2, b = 50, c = 40.1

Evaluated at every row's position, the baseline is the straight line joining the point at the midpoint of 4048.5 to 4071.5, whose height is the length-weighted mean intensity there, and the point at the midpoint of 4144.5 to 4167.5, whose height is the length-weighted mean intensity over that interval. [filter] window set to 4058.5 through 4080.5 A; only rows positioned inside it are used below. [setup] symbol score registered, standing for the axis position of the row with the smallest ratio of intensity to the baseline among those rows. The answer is 4078.0 A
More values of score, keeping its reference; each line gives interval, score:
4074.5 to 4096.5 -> 4078.0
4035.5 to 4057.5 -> 4055.0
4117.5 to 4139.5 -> 4136.0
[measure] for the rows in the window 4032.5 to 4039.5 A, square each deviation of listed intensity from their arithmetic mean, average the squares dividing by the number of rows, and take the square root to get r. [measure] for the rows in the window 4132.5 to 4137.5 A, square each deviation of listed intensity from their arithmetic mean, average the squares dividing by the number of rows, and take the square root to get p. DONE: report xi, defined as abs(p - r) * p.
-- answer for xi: 3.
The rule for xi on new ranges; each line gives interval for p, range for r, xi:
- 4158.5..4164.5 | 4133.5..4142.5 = 4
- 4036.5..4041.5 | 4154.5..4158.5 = 2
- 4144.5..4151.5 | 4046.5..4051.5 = 1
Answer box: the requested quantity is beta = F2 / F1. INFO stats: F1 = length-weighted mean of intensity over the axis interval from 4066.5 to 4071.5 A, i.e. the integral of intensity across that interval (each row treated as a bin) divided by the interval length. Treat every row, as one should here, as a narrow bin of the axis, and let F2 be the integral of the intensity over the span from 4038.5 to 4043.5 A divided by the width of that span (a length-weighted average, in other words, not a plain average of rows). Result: 1.18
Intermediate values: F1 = 35.2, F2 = 41.3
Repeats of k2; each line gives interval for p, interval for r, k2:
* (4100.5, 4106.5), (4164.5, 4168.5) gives 2.1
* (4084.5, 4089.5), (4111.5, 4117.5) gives 0.3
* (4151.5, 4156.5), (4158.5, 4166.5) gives 1.1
